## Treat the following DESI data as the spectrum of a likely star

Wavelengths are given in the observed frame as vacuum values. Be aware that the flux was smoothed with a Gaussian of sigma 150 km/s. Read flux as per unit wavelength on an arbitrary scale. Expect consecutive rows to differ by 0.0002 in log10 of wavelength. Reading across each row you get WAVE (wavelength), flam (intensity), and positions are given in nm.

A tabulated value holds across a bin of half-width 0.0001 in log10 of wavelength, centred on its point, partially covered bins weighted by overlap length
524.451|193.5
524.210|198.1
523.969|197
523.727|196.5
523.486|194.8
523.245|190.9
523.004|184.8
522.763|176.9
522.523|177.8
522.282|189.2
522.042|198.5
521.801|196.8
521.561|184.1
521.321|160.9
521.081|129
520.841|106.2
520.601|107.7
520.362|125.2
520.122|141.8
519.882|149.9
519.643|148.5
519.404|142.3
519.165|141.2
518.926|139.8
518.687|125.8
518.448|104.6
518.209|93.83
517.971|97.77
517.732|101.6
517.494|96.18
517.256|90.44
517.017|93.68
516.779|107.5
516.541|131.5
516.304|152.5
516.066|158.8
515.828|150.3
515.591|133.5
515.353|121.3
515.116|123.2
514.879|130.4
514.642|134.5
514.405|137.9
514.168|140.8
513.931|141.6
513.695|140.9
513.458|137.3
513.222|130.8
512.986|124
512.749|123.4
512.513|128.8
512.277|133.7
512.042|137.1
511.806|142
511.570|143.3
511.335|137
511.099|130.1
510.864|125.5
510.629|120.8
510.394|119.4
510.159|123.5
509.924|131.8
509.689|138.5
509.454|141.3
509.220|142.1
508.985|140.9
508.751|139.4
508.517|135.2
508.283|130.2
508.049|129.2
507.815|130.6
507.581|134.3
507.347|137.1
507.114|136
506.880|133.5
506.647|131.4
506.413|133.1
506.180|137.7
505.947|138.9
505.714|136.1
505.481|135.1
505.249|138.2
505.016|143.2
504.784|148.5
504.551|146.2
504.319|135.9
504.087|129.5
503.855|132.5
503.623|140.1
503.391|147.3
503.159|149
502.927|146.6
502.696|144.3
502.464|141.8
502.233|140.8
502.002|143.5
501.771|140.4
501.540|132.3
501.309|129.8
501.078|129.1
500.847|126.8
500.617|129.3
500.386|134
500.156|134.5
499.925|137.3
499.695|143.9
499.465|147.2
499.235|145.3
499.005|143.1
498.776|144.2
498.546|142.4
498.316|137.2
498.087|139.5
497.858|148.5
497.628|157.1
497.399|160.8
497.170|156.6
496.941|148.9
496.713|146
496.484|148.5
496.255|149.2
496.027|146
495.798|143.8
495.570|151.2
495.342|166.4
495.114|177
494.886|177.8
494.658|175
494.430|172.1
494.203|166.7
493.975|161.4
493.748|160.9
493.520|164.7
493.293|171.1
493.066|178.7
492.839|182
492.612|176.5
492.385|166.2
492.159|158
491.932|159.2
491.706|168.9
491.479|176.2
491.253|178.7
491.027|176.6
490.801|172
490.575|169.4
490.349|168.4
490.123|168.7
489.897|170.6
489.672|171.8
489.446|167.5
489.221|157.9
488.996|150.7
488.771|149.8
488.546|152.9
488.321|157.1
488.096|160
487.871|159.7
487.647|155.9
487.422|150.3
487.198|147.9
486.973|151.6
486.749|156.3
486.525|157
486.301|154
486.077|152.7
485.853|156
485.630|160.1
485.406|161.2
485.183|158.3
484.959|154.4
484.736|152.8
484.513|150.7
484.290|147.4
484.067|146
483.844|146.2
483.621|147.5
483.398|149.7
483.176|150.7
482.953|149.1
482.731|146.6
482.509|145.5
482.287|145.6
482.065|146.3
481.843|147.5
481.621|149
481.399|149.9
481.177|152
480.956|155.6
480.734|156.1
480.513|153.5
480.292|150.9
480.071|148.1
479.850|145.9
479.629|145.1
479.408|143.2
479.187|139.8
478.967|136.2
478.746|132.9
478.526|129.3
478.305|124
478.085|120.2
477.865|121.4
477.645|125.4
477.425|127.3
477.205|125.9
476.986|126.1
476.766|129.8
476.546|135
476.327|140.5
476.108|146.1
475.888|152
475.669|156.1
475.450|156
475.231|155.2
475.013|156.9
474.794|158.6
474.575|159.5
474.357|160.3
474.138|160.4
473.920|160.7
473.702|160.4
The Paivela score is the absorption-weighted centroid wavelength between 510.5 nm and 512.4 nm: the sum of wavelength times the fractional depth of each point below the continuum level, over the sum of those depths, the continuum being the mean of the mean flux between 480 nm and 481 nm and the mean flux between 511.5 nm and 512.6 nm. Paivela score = 511.20 nm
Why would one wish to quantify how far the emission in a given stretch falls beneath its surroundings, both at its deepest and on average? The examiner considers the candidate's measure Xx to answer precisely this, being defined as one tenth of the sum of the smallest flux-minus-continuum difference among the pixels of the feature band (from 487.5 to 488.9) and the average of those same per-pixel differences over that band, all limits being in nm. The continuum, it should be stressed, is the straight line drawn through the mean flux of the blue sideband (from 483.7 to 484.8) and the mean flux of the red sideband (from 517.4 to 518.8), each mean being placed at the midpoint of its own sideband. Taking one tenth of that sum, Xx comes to 2.0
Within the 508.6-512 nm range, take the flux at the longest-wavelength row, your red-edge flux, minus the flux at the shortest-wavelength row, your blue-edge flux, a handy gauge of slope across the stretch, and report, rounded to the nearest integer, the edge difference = 3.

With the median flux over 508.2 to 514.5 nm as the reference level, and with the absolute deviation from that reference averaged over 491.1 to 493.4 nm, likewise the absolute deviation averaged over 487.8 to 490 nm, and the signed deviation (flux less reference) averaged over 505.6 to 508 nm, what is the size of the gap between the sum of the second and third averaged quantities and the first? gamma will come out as 14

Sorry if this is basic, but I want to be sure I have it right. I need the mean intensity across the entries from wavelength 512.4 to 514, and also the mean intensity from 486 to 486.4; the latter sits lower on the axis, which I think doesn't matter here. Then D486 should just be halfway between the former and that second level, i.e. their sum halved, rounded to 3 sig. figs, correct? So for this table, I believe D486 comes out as 143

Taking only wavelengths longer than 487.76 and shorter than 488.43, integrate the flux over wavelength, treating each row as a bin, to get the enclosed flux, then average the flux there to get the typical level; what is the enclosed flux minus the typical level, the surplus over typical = -52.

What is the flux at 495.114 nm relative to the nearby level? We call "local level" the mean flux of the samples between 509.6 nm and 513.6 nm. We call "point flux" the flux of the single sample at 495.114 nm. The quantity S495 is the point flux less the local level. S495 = 46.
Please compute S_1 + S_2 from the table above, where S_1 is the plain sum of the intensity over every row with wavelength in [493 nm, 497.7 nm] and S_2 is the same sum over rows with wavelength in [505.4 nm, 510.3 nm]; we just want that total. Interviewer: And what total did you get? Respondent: 6216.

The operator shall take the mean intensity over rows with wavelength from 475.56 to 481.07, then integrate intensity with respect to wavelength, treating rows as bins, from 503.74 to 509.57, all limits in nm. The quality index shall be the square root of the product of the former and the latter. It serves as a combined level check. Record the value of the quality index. 332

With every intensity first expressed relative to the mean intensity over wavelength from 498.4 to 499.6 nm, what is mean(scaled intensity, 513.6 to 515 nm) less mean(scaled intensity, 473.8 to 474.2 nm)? -0.16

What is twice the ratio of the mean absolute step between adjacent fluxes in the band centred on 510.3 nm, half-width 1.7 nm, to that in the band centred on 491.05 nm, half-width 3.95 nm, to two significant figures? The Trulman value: 1.9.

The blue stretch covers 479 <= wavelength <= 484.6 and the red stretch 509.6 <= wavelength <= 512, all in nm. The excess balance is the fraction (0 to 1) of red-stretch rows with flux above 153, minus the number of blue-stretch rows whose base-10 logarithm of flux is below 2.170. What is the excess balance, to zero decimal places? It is -13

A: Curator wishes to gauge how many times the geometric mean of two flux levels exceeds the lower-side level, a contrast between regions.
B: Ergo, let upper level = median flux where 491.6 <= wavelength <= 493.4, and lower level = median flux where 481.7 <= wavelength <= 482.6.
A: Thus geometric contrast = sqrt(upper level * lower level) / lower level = 1.08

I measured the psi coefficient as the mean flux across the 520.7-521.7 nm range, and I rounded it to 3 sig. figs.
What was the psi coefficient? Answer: 145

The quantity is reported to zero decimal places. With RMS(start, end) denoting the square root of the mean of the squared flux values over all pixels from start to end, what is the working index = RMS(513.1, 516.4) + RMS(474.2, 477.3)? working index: 286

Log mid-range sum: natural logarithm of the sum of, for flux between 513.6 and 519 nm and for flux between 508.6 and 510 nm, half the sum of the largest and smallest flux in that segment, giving 5.57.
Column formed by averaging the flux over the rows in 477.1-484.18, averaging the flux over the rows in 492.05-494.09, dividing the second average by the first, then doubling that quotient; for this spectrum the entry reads 2.37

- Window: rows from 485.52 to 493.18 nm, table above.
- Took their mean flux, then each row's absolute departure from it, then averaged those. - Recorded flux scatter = 8.7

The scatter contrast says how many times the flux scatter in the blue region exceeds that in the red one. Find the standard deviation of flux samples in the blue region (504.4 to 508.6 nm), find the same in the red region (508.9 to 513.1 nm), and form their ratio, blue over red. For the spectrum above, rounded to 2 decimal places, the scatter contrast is 0.65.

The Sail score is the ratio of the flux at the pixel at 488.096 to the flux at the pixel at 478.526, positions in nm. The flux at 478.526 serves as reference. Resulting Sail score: 1.24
